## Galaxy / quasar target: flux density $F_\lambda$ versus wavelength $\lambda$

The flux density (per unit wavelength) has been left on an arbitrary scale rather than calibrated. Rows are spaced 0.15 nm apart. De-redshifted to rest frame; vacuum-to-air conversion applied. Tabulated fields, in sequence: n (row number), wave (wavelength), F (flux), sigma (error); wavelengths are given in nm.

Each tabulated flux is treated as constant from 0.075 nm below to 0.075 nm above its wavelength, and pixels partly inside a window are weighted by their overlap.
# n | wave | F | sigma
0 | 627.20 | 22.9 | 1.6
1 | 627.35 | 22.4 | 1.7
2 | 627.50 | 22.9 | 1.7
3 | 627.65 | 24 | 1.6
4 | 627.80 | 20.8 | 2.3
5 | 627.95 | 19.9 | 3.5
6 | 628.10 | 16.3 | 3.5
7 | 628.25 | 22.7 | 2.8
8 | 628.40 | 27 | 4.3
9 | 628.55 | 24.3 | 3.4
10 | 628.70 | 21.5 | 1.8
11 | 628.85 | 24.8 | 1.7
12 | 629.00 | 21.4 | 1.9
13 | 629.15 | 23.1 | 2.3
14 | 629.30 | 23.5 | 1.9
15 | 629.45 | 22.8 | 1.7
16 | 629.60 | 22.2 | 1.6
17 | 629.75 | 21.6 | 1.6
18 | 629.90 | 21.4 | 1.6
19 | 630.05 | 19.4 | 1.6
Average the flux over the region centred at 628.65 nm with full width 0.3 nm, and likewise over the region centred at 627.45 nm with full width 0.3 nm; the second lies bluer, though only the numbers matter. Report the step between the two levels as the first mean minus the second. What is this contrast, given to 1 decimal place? 0.2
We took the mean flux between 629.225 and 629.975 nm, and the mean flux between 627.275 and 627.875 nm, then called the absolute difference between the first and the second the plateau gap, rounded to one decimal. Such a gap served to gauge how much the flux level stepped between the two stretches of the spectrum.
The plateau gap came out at 0.2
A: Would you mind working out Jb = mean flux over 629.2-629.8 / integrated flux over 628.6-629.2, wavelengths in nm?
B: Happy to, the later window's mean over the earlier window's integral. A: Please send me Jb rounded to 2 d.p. 1.65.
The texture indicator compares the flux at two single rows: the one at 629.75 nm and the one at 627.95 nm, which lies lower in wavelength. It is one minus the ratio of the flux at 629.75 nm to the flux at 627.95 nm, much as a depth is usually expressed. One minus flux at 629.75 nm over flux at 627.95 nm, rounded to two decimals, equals -0.09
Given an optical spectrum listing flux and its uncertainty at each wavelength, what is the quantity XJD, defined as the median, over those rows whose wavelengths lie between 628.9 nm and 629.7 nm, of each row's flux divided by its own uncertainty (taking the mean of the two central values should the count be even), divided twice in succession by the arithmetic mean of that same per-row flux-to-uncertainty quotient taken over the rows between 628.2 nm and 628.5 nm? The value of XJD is 0.24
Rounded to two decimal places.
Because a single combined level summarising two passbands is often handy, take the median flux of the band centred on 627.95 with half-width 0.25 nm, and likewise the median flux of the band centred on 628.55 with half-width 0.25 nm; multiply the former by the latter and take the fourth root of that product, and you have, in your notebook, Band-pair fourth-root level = 4.69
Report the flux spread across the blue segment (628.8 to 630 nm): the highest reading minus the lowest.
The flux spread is 3.4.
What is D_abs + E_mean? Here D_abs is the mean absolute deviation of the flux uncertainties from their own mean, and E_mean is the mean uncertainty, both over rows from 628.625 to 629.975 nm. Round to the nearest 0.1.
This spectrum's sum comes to 2.0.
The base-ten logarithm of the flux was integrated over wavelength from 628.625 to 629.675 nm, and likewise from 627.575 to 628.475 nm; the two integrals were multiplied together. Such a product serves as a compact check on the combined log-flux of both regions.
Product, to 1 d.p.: 1.7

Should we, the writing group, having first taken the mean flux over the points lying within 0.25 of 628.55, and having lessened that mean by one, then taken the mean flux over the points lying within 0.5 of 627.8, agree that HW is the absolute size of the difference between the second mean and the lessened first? 2.0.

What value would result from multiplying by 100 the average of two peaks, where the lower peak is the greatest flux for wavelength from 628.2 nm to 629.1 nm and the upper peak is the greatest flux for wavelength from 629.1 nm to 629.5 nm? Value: 2525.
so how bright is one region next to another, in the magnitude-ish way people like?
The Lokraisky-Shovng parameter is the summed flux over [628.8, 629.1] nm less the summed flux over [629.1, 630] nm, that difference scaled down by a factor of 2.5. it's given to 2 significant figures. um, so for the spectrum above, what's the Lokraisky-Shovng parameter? -35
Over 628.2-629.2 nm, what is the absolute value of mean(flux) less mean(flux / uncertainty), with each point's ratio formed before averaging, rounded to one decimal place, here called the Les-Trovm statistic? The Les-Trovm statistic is 13.6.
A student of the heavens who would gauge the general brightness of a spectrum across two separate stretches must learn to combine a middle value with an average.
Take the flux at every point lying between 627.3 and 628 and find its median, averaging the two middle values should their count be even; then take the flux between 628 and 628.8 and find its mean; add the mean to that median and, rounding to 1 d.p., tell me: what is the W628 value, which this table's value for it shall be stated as 44.8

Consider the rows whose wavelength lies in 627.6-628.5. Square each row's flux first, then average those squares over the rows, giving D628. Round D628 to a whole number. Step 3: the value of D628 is 486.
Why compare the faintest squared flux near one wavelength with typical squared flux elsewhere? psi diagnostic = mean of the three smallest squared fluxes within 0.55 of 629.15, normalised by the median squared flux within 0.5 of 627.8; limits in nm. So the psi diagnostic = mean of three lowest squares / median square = 0.94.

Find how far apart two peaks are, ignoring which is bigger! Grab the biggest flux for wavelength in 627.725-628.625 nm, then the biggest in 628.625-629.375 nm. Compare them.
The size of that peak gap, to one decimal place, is 2.2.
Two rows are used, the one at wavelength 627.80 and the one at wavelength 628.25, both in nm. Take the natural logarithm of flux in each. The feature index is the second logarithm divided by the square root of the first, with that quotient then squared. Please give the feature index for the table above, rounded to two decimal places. 3.21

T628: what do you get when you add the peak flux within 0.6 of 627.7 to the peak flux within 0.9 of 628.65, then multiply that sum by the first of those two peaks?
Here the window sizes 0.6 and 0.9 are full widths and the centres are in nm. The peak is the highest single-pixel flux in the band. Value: 1224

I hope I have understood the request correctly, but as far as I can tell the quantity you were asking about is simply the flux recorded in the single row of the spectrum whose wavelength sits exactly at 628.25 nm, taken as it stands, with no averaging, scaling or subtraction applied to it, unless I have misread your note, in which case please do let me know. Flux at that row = 22.7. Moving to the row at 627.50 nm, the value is 22.9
